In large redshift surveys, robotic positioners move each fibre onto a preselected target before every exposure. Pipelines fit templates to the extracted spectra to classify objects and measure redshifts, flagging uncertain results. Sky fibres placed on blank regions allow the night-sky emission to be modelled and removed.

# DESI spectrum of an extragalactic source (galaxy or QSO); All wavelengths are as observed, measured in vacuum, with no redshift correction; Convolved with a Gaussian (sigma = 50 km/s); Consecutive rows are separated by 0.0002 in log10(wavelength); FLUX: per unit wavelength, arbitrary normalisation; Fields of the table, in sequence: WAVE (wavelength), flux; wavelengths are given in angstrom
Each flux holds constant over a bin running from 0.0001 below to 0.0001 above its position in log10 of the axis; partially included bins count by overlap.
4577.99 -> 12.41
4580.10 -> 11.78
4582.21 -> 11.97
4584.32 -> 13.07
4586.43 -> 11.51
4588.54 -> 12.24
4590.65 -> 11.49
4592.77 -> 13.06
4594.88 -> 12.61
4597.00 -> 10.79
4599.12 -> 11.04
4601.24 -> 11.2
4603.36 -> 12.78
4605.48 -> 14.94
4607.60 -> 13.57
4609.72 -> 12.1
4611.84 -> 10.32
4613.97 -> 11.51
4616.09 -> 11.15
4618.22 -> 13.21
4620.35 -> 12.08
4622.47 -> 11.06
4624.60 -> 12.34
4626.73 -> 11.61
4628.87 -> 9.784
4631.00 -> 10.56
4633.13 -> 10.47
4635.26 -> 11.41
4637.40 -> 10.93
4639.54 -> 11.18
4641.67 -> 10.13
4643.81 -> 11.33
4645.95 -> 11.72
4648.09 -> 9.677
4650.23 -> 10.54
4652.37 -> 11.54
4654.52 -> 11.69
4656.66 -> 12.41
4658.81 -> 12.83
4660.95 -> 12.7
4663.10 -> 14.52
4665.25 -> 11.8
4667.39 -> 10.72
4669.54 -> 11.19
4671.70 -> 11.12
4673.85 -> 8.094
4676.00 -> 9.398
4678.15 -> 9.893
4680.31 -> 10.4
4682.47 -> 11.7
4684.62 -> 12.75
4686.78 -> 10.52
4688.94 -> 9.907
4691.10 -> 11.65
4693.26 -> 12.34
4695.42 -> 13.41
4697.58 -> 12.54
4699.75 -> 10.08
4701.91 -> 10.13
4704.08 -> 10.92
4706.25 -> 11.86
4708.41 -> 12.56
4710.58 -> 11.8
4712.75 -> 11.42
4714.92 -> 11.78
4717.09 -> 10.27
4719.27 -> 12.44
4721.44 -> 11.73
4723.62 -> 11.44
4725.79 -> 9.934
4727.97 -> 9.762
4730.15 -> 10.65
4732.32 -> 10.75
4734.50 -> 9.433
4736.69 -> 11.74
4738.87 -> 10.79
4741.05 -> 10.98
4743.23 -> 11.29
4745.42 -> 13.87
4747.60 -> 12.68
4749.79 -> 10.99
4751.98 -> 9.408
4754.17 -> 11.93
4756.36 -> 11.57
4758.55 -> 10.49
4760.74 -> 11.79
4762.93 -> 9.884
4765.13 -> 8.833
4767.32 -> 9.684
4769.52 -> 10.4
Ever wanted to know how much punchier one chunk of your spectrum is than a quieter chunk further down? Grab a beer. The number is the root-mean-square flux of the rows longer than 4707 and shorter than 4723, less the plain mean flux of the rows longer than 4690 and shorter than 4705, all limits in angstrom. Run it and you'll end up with 0.15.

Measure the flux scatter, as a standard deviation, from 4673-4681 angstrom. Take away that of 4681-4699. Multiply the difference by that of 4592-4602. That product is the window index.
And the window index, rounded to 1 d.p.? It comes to -0.2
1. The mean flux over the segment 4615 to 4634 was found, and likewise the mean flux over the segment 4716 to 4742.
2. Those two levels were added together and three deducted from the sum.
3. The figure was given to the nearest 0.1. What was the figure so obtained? 19.2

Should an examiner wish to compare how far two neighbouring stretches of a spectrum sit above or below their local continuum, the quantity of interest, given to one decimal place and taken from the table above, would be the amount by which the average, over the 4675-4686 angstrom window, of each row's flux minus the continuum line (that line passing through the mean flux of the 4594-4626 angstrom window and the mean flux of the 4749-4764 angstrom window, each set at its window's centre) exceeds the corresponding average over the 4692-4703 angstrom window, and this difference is -1.0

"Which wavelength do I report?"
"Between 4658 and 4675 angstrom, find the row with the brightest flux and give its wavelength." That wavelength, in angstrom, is 4663.10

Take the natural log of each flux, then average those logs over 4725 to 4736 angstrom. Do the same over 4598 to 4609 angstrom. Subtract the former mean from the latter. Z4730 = 0.22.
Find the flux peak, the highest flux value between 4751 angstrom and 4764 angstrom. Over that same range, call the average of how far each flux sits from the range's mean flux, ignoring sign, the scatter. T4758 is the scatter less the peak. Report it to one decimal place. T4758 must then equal -11.0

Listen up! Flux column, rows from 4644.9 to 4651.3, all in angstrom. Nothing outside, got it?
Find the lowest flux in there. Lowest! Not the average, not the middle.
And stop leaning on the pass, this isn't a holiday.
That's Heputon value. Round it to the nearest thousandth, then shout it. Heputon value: 9.677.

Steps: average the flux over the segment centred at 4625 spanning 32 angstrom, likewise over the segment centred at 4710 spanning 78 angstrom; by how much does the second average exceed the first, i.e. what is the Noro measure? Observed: -0.1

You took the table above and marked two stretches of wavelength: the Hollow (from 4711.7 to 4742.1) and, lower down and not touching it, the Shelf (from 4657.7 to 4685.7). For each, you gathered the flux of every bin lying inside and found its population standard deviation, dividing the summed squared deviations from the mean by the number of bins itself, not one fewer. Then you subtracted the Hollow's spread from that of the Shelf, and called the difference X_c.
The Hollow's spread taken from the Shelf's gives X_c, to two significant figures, 0.78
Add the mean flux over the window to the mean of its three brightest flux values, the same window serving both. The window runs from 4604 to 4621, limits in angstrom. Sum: 26.3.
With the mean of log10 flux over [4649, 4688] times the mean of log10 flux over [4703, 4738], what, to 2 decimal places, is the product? 1.10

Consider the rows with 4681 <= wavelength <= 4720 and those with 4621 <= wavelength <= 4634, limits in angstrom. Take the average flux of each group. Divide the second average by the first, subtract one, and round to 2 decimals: -0.05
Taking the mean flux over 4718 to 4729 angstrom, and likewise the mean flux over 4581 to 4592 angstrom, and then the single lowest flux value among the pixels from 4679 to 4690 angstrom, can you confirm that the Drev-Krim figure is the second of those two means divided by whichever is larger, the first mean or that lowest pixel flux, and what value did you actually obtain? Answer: 1.09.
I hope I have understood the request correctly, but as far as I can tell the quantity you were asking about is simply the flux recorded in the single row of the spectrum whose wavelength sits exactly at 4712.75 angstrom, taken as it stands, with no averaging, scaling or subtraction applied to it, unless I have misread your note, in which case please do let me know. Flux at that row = 11.42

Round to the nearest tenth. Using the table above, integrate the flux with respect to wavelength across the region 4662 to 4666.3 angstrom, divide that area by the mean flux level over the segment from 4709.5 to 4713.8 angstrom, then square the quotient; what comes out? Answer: 23.7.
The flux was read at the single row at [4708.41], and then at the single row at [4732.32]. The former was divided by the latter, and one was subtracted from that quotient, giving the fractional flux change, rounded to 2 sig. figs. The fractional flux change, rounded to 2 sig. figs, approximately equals 0.17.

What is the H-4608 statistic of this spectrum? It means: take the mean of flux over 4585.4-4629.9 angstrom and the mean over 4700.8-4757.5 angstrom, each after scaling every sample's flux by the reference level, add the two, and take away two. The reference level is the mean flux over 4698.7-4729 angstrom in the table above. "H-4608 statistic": 0.08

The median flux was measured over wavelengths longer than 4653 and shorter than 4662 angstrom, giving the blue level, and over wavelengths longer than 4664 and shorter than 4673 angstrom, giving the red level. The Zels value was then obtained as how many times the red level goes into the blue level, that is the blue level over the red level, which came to 1.13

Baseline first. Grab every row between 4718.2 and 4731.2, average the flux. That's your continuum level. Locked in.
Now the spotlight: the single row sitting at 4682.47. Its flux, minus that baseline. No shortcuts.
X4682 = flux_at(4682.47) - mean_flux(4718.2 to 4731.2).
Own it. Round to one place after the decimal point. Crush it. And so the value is 0.7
